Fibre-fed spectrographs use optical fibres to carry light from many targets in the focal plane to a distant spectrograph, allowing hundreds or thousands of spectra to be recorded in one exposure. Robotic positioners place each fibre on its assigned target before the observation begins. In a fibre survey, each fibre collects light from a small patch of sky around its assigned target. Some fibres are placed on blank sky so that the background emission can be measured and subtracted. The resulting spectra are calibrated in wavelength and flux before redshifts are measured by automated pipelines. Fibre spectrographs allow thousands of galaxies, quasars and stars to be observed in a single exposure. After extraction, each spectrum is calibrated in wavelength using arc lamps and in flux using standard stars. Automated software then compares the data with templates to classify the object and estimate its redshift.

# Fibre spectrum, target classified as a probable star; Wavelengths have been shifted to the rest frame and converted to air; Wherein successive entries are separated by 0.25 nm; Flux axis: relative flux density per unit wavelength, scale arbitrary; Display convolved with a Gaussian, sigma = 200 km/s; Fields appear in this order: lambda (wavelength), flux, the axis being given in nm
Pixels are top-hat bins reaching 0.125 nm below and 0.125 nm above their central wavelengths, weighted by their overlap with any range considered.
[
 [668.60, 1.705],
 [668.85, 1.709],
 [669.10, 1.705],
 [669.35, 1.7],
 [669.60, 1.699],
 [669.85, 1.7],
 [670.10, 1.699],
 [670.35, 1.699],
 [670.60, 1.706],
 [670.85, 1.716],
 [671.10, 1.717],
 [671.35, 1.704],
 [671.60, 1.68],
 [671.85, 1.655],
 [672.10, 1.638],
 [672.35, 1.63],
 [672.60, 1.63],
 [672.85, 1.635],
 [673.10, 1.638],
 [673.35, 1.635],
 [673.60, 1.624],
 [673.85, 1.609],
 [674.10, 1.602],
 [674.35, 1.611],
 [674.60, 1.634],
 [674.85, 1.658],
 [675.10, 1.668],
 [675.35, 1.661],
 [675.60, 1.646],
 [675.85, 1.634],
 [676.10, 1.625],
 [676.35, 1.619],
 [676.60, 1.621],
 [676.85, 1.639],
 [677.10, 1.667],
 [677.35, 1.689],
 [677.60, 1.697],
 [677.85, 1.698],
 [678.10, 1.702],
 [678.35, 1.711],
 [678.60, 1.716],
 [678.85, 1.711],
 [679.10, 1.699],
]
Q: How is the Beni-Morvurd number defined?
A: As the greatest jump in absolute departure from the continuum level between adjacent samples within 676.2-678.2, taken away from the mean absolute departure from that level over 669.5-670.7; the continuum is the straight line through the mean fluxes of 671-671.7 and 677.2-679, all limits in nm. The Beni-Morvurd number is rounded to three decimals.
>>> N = -0.026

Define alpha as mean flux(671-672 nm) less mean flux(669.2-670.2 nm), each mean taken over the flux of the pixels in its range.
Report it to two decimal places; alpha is -0.01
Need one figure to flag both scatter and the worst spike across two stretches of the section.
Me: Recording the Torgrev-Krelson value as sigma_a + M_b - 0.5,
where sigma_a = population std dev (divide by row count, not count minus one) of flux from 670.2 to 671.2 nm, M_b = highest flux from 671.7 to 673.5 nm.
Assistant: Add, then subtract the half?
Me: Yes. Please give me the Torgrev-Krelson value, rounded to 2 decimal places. 1.16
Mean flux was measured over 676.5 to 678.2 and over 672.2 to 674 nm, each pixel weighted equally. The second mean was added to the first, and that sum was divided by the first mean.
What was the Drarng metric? 1.97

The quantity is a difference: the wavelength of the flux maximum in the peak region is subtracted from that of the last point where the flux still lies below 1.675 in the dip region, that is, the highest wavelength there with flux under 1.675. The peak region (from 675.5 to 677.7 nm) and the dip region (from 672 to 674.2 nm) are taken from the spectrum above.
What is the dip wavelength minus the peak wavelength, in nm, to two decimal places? -3.50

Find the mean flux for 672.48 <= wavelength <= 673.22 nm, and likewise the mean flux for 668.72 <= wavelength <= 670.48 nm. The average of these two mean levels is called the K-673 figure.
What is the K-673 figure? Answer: 1.668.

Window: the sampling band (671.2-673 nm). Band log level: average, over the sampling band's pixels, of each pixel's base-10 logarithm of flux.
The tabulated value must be 0.218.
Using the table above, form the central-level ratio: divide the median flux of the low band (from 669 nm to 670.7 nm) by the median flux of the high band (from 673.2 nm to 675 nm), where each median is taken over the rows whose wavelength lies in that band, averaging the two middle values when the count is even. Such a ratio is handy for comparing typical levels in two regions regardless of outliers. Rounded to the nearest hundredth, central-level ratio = 1.05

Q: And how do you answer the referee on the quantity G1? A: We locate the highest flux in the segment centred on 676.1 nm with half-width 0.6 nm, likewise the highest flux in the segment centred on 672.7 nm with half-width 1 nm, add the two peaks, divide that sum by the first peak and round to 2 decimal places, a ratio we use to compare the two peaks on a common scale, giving 2.01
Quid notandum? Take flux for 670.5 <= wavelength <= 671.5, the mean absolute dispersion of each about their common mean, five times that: 0.029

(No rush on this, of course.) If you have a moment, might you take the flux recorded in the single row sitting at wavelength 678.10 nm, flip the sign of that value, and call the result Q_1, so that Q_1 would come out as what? -1.70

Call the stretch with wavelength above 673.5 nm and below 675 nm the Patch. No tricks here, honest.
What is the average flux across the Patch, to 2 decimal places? 1.62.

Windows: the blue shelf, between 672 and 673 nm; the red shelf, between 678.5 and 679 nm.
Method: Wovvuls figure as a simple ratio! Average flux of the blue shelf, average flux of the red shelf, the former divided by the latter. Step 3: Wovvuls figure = 0.95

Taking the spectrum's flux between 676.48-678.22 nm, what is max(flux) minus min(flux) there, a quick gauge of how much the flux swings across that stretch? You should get 0.081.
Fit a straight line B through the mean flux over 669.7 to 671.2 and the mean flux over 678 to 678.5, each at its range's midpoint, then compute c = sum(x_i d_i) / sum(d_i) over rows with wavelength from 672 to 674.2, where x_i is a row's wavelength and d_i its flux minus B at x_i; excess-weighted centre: 673.18 nm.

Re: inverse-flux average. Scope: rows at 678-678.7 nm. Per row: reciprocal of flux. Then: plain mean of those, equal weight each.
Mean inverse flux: 0.585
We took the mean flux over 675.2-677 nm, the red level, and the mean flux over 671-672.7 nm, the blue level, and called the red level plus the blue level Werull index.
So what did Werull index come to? 3.30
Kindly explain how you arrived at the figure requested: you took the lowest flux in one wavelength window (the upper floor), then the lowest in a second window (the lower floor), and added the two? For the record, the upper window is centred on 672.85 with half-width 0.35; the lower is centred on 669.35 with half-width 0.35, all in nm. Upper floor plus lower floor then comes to 3.33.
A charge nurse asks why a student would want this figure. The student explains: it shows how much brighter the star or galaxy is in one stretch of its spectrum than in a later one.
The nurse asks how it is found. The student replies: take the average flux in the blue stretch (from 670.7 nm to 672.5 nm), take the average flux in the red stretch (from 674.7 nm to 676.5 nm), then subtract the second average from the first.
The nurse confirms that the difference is 0.03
